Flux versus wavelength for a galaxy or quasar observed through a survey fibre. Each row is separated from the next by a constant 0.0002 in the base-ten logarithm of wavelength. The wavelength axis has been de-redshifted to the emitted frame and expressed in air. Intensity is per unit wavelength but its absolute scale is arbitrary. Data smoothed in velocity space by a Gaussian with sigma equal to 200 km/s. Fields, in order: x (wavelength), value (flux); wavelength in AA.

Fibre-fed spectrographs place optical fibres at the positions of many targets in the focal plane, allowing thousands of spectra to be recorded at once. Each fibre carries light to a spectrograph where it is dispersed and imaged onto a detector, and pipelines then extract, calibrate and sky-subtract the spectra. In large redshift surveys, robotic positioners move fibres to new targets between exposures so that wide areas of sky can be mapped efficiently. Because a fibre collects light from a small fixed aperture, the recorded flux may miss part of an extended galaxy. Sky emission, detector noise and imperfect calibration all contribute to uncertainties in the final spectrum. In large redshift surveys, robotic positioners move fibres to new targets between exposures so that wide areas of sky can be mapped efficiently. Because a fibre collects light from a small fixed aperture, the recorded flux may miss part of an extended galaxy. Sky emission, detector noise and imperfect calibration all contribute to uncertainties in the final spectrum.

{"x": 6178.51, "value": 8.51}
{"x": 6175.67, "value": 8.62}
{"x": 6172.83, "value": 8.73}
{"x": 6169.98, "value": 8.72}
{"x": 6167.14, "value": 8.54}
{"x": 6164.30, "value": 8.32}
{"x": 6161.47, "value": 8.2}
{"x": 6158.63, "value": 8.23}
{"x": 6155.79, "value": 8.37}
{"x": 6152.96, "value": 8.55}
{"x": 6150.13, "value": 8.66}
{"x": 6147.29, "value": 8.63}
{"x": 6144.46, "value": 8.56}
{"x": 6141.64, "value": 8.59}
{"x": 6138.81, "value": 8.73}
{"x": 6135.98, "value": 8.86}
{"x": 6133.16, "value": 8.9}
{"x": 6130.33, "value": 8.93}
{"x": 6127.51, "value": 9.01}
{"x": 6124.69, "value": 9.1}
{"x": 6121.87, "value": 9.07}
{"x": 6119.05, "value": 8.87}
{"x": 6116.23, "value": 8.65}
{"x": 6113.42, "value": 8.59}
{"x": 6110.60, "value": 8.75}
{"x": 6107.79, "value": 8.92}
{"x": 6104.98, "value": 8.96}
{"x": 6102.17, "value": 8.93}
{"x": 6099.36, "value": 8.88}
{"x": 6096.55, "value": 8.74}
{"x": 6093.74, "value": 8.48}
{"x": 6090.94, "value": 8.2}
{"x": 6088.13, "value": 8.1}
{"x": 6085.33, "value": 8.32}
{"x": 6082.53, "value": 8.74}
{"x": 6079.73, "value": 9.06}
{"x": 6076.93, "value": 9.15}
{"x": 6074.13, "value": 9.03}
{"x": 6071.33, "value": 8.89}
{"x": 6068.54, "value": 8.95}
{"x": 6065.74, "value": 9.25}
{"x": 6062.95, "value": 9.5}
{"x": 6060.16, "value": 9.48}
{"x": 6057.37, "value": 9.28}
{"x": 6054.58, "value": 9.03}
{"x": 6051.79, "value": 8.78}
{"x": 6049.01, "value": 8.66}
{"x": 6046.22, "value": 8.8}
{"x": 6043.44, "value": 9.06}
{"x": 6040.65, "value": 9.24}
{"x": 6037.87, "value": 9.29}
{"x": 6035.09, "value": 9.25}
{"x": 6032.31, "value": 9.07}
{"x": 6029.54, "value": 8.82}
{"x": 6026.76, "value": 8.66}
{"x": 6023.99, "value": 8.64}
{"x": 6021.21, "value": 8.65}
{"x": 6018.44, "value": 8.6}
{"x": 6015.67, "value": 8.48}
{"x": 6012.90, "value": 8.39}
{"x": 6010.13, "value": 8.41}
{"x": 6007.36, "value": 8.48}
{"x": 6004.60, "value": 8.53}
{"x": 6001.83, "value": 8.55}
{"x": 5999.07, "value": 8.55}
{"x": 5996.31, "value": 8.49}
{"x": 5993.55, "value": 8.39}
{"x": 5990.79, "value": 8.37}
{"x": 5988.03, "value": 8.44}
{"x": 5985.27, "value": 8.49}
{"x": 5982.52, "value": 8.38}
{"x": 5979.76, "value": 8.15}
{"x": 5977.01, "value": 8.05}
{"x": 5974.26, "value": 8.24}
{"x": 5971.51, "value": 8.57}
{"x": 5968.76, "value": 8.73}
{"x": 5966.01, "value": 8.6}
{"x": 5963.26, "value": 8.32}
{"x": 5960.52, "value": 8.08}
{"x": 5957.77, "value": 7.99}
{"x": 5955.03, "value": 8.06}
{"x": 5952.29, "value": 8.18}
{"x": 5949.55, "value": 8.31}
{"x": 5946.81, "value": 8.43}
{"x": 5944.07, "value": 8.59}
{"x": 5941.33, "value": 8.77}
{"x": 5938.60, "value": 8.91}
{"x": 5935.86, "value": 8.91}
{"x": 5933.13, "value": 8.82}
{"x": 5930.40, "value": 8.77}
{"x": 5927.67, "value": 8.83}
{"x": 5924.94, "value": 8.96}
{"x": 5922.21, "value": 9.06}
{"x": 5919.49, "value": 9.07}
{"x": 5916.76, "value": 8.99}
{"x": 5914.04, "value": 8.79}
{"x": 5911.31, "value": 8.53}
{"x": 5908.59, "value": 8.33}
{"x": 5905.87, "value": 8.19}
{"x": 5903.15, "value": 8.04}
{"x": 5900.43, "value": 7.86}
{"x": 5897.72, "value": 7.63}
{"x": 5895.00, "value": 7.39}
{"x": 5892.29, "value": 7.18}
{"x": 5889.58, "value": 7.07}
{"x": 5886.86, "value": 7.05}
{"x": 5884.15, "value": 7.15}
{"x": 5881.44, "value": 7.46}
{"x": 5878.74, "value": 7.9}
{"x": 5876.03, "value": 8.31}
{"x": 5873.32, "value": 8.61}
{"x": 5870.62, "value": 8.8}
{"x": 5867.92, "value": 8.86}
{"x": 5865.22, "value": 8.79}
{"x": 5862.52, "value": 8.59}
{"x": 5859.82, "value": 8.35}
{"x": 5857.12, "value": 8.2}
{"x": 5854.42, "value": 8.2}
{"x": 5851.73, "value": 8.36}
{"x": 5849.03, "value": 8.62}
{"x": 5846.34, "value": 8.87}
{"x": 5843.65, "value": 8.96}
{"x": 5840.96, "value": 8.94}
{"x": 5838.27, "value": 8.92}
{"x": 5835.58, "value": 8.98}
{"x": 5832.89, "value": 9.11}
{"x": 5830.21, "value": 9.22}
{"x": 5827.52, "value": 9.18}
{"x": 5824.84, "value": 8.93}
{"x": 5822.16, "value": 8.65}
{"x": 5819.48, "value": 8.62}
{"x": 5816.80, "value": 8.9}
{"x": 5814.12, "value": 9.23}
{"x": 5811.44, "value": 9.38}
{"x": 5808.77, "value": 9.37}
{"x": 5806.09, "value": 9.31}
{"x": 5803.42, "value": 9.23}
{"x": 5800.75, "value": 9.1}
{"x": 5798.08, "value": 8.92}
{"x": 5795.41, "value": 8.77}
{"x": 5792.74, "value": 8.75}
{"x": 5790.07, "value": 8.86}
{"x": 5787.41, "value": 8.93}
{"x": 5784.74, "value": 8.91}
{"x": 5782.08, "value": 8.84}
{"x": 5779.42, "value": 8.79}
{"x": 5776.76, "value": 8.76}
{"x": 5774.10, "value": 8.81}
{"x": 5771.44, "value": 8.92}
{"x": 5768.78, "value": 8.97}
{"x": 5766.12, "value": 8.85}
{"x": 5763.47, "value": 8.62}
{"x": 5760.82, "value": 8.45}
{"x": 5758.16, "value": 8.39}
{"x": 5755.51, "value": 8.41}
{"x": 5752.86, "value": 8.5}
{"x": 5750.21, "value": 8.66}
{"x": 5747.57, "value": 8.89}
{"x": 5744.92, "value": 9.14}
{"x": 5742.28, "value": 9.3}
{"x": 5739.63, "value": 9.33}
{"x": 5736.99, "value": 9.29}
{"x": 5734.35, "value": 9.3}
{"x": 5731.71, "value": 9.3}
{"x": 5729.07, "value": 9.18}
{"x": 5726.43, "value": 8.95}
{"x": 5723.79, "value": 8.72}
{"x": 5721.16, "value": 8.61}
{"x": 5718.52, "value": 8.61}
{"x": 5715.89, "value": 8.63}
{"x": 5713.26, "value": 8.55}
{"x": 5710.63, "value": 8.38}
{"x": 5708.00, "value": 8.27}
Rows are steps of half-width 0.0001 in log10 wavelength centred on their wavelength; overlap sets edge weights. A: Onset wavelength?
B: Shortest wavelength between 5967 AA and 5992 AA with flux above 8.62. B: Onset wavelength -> 5968.76 AA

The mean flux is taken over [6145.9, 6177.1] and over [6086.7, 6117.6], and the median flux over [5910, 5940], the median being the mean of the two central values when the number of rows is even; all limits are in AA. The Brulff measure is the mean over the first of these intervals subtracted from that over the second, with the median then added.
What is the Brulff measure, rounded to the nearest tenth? 9.1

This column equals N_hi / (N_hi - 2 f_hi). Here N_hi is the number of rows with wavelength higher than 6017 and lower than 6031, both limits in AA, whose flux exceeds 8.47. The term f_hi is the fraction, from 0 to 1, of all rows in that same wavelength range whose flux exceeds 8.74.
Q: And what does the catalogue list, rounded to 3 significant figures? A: 1.09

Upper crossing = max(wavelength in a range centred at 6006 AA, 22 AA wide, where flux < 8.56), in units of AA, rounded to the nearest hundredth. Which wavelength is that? 6015.67 AA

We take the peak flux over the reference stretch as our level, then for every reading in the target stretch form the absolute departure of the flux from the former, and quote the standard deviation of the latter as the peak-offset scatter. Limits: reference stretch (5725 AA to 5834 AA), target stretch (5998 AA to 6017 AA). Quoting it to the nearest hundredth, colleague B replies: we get 0.06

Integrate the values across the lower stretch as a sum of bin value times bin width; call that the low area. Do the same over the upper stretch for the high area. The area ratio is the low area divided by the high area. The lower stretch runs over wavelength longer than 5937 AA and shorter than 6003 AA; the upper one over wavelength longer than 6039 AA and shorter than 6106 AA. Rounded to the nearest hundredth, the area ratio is 0.93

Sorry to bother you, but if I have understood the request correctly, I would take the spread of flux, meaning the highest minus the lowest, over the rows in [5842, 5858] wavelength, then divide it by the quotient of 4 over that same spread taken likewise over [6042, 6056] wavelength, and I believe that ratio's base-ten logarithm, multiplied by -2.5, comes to 2.8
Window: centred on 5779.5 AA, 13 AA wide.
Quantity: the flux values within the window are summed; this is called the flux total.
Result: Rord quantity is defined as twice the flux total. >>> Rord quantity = 88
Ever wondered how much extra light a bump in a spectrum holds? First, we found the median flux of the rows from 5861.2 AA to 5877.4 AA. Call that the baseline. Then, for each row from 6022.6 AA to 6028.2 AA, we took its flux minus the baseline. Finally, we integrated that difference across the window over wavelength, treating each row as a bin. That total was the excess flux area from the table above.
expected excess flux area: -0.3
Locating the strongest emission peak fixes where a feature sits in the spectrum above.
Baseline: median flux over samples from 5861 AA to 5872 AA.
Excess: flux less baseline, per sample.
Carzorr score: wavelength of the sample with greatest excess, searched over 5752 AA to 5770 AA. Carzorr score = 5768.78 AA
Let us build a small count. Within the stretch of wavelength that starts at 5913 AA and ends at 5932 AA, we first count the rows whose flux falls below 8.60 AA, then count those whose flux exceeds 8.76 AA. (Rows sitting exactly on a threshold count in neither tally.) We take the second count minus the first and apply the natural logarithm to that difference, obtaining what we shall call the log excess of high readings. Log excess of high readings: 1.9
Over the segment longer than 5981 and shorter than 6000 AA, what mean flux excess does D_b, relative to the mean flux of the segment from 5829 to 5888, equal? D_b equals 0.0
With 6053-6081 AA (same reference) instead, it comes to 0.7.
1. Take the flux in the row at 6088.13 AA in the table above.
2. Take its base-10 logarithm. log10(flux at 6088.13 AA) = 0.908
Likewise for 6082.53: 0.942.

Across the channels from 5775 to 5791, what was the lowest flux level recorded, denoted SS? 8.76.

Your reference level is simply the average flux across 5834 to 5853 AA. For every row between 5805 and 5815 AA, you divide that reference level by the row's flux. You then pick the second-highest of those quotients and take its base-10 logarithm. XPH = -0.024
